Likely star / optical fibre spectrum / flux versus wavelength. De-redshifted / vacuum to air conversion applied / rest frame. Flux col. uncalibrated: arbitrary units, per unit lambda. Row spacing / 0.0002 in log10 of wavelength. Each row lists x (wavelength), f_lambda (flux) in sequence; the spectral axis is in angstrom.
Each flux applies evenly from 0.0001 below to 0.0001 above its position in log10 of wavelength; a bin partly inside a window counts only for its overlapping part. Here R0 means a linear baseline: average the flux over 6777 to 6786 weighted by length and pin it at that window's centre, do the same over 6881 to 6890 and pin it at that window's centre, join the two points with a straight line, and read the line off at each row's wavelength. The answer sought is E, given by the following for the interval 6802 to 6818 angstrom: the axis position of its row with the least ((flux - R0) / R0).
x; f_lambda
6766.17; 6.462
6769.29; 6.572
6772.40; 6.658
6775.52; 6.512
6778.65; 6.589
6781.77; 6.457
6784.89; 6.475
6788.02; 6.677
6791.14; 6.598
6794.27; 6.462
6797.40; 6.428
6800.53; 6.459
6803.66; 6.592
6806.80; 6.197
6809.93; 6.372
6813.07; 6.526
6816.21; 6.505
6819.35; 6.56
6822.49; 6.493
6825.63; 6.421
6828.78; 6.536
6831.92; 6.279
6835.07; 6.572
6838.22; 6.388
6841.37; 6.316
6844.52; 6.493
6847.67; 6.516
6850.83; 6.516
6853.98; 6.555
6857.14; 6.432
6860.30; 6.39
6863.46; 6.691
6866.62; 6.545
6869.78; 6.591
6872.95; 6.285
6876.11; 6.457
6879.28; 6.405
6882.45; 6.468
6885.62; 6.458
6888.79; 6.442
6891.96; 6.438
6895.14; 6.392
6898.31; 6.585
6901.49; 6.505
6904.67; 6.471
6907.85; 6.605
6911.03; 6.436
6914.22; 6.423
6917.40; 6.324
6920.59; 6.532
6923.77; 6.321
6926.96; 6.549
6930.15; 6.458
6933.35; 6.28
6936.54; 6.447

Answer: 6806.80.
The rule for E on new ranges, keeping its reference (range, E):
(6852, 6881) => 6872.95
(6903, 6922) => 6917.40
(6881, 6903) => 6895.14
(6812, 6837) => 6831.92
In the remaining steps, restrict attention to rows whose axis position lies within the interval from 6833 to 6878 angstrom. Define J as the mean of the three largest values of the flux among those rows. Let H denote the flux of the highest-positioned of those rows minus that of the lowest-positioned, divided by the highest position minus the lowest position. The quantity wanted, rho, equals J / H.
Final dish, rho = -2362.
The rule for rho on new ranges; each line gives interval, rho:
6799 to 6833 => -1144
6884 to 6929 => 2989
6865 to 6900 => 5208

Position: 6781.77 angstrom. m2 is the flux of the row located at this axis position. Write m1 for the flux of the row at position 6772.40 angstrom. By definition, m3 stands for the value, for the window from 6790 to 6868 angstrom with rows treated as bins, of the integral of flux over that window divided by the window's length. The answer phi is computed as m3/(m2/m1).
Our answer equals 6.67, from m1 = 6.658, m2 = 6.457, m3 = 6.47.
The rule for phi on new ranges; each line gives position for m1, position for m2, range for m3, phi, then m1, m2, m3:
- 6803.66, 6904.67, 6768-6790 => 6.69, 6.592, 6.471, 6.57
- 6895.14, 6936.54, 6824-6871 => 6.43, 6.392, 6.447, 6.48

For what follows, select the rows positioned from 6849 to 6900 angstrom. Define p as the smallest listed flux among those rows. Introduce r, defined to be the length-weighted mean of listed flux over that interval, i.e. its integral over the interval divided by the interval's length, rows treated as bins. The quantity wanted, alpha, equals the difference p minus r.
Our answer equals -0.19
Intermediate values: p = 6.285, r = 6.48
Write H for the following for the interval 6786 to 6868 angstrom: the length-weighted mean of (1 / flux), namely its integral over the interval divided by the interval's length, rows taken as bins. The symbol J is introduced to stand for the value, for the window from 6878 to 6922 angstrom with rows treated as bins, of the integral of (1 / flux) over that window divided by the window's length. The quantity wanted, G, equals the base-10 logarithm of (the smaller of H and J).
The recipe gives -0.812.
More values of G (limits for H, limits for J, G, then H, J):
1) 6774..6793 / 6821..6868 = -0.816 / 0.1527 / 0.154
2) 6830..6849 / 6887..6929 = -0.810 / 0.1556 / 0.155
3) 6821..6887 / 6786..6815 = -0.811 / 0.1547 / 0.154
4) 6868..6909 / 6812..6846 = -0.811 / 0.1546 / 0.155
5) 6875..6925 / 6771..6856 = -0.812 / 0.1550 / 0.154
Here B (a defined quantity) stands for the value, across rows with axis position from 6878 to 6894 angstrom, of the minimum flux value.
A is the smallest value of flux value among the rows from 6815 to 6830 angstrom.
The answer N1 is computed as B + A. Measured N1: 12.83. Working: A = 6.421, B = 6.405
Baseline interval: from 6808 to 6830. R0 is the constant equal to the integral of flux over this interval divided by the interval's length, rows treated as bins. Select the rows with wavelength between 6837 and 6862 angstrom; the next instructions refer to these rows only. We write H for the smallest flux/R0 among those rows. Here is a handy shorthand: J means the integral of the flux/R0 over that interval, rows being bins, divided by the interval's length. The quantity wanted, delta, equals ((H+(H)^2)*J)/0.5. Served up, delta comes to 3.83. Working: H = 0.97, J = 1.00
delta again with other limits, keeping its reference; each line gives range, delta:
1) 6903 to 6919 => 3.84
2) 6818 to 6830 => 3.96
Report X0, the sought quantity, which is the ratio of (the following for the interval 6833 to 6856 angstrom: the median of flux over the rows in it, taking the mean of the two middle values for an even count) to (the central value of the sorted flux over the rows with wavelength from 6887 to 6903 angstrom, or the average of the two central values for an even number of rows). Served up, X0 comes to 1.01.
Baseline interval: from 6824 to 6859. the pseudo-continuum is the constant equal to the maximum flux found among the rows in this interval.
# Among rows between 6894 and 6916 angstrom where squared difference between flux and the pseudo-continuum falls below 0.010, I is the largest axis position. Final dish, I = 6907.85 angstrom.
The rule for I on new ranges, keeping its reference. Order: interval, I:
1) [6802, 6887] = 6869.78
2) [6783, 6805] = 6803.66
